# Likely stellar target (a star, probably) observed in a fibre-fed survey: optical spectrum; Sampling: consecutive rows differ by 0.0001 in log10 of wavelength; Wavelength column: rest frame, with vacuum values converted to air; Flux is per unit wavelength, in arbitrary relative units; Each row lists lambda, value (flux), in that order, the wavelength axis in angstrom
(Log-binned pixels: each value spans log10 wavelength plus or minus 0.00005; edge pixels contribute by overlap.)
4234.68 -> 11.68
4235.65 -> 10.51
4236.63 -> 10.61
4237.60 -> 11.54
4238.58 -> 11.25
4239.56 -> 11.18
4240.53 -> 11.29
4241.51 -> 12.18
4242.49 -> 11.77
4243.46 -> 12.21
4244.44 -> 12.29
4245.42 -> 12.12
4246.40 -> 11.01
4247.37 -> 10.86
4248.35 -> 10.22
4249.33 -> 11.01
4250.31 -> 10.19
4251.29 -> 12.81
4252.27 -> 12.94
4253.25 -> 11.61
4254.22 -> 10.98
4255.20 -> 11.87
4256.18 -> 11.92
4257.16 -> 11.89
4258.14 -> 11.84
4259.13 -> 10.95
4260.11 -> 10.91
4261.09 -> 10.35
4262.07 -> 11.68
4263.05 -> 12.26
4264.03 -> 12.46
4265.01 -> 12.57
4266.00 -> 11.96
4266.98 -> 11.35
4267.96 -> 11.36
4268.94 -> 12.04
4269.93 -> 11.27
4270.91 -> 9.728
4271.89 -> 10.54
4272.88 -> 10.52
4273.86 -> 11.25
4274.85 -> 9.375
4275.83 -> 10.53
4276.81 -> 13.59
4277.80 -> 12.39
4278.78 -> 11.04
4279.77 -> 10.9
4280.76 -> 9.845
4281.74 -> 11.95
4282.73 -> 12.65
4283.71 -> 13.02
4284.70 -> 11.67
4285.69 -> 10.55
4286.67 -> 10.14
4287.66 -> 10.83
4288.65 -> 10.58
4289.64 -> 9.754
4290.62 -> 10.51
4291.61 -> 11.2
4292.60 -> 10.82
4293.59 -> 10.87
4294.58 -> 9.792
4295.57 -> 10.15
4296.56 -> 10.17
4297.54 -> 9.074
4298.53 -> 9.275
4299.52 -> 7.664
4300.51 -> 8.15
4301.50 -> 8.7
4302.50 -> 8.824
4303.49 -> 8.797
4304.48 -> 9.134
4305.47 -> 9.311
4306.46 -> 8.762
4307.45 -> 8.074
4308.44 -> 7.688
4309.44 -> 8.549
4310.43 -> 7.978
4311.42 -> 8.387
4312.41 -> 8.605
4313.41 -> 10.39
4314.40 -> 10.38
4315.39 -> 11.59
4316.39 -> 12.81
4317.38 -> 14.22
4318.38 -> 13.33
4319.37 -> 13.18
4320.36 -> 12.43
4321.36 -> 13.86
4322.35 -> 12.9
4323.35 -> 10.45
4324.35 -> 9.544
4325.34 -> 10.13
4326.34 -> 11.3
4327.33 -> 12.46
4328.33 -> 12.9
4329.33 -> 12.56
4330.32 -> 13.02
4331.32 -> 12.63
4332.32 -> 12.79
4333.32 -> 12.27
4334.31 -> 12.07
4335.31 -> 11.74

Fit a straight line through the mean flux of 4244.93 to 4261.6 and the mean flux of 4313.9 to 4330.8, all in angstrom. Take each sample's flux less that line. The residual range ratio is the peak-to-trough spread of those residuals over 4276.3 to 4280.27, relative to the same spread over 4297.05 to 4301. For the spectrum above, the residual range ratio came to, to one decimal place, 1.7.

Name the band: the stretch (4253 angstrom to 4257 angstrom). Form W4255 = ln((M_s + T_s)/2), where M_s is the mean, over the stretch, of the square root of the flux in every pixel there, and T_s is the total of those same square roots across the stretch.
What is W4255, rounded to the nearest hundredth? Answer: 2.14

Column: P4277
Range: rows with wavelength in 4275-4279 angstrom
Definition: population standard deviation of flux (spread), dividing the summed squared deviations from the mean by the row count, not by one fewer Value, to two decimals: 1.19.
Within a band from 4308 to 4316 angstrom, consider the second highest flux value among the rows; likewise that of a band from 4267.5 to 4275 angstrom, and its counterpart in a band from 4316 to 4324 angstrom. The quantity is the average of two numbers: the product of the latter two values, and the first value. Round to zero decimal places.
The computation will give 84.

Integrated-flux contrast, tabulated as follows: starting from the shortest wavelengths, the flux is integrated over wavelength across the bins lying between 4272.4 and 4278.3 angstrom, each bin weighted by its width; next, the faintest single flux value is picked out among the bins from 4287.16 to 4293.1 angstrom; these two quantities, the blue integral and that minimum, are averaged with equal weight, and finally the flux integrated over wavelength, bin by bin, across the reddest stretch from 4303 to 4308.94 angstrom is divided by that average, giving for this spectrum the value 1.34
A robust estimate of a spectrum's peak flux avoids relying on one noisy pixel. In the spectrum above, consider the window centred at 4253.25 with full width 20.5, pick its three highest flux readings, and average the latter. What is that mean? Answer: 12.7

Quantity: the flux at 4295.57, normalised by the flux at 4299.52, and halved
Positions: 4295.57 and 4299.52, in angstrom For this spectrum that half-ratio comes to 0.66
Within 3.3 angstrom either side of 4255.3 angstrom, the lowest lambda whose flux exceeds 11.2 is 4252.27 angstrom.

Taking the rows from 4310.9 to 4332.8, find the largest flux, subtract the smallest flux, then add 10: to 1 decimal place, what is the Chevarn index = 15.8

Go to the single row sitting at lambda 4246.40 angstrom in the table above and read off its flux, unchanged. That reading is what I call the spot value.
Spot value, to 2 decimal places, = 11.01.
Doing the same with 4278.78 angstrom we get 11.04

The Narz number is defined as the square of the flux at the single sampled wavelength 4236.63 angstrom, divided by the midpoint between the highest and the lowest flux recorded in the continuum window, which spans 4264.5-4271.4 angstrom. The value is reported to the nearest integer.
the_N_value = 10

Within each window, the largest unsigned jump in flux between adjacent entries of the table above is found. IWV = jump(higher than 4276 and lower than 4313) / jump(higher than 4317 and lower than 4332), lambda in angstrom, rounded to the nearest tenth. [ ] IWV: 0.9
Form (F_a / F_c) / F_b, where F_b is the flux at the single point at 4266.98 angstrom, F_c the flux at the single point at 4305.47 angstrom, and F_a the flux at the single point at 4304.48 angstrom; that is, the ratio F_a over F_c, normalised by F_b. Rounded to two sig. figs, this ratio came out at 0.086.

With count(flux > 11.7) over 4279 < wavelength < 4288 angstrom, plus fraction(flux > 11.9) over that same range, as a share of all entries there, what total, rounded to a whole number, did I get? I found 3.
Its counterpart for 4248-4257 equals 4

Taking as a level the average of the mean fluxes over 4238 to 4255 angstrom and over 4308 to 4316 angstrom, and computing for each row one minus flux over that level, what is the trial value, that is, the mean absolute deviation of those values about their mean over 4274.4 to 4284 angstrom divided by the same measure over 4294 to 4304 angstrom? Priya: 1.9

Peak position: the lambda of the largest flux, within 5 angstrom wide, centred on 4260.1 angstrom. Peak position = 4258.14 angstrom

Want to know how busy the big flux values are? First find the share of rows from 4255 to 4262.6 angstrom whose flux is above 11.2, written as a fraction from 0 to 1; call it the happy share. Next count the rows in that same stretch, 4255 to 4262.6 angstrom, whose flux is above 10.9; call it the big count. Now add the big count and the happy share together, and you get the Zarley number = 7.6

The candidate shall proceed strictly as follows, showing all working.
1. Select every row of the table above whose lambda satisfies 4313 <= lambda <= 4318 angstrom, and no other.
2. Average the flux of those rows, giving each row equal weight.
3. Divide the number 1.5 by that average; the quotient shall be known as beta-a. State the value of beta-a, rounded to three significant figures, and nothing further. 0.126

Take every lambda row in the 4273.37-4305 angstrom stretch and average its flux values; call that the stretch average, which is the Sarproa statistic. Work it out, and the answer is 10.4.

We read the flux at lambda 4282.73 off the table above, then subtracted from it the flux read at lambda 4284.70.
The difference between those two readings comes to 1.0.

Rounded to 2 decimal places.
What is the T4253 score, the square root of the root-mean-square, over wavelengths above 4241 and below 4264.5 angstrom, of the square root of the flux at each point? 1.85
